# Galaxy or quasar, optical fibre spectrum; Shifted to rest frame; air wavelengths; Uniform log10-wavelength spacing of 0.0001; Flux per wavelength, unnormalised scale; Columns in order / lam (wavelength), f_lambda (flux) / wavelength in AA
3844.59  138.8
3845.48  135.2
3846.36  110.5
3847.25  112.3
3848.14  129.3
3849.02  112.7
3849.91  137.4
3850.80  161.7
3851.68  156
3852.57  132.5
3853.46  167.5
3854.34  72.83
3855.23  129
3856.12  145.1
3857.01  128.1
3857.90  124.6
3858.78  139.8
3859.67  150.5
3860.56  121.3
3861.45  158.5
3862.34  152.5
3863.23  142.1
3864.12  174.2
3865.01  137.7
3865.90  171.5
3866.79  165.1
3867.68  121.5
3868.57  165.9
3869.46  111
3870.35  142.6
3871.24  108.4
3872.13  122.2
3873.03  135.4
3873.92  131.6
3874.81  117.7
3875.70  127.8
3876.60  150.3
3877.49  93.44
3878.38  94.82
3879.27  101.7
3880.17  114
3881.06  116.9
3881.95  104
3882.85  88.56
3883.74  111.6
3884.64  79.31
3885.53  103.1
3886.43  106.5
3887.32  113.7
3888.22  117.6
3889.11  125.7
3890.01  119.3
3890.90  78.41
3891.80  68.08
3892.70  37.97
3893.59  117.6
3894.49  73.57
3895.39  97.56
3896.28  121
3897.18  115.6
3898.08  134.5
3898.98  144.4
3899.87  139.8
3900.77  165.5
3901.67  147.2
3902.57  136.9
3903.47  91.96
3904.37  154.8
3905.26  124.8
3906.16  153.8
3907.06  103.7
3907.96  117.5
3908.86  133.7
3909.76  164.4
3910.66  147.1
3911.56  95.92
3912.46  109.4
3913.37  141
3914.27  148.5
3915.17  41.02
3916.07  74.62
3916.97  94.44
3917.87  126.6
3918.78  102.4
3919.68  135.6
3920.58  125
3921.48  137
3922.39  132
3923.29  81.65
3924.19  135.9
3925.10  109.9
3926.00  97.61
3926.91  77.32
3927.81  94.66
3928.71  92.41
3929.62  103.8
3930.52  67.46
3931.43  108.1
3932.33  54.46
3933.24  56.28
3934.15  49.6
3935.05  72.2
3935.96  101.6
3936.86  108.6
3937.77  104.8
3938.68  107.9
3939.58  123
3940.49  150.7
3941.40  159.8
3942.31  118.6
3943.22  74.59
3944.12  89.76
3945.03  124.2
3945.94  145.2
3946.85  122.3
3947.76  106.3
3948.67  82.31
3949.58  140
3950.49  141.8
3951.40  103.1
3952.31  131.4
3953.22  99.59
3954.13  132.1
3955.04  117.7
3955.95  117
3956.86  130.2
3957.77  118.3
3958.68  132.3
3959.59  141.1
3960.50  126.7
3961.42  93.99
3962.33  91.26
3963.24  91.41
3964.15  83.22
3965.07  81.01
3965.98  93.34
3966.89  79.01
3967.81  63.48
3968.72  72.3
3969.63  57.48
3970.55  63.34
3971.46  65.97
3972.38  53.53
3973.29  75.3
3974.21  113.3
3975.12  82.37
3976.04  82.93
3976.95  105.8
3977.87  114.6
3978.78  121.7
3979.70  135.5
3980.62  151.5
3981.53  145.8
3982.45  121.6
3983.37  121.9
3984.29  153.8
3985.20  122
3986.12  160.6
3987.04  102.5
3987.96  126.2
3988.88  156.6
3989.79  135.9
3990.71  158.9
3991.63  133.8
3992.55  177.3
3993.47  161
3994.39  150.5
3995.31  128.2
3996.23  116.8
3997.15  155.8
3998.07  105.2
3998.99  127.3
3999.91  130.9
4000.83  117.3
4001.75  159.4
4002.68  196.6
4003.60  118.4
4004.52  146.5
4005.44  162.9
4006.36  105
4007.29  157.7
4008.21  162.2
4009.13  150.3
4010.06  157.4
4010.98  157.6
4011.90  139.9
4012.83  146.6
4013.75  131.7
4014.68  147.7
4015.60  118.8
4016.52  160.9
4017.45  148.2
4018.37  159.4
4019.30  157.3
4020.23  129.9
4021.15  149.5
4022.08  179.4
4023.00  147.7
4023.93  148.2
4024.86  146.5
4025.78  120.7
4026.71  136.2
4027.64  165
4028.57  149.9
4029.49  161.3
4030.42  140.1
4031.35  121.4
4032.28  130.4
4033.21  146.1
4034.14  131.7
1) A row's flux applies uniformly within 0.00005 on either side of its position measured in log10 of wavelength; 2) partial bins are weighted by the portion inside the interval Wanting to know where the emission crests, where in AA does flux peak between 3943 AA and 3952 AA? 3945.94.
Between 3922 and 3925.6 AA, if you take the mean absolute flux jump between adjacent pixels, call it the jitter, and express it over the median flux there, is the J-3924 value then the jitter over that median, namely 0.36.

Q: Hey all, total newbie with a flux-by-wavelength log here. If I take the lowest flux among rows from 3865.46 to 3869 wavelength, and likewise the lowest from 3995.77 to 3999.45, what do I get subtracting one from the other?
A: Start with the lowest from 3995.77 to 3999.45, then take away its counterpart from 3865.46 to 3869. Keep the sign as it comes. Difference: -16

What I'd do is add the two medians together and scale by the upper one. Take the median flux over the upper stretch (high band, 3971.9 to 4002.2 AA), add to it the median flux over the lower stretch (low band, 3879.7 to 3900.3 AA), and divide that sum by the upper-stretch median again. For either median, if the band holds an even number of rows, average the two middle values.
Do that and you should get 1.89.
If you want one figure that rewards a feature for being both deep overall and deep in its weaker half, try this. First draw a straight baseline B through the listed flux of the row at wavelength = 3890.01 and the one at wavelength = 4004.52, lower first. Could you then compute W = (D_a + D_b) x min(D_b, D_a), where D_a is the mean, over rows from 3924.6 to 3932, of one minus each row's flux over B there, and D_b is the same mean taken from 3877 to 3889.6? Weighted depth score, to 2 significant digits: 0.040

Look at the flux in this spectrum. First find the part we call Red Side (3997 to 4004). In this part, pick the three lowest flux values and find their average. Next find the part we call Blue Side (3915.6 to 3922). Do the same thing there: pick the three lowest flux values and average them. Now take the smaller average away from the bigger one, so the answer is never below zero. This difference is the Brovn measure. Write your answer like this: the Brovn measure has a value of 23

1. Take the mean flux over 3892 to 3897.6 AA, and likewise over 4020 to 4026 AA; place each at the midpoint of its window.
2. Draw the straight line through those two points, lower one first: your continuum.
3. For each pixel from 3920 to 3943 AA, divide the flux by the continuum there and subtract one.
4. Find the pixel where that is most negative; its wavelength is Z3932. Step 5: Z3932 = 3934.15 AA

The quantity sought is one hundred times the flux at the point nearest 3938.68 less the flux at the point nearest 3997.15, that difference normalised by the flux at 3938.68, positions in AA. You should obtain -44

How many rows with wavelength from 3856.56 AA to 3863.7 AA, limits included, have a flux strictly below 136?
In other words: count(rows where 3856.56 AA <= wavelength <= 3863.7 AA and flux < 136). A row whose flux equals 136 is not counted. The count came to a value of 3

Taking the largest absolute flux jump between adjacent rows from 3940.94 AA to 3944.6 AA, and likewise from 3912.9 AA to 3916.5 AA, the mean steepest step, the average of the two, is 76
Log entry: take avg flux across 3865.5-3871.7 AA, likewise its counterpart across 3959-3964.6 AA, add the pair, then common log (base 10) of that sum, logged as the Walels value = 2.39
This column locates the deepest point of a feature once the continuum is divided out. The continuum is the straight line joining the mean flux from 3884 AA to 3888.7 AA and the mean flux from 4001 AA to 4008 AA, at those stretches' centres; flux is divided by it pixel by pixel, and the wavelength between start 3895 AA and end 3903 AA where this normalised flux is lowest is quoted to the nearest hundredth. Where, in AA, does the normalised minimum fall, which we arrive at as 3895.39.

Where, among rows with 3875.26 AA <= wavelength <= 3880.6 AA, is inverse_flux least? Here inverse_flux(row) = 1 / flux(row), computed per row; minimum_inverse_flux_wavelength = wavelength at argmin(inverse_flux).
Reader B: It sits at 3876.60 AA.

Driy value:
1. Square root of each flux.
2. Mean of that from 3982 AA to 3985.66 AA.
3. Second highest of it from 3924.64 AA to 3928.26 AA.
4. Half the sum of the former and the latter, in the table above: 10.6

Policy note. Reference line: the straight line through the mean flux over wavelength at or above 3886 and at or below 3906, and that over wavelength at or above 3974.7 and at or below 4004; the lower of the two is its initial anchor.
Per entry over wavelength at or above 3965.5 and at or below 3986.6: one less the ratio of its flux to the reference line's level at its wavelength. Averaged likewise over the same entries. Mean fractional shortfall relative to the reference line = 0.22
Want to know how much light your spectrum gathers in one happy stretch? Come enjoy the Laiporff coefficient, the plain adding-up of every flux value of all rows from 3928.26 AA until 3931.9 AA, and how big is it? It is 372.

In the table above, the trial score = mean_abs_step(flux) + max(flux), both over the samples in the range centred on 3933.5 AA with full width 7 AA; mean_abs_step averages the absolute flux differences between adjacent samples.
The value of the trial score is 132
